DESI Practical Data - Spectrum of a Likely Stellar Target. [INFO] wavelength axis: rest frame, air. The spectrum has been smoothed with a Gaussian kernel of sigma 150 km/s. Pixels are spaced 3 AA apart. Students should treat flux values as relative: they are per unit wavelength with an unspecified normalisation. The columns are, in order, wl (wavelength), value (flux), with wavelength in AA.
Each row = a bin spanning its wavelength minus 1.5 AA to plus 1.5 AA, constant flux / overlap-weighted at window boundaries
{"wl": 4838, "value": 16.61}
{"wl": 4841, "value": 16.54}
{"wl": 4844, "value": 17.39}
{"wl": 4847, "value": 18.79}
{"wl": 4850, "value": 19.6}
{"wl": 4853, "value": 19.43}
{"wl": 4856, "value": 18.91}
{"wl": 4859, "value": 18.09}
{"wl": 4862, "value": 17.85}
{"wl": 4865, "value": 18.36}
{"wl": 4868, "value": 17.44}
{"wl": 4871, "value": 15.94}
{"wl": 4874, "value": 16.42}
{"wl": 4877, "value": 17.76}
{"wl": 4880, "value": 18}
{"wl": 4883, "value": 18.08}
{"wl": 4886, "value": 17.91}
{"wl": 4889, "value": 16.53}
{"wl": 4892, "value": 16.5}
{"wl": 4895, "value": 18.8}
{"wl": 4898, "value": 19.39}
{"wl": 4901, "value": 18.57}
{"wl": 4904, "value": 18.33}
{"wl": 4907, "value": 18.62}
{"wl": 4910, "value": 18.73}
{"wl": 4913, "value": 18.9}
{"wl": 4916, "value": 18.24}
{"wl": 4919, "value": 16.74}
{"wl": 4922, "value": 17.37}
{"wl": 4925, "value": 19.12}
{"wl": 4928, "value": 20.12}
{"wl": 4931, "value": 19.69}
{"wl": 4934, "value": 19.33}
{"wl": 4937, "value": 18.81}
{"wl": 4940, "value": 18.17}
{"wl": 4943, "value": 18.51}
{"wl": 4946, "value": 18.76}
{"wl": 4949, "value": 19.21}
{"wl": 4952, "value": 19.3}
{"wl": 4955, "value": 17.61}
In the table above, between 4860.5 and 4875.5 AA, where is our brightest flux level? 4865 AA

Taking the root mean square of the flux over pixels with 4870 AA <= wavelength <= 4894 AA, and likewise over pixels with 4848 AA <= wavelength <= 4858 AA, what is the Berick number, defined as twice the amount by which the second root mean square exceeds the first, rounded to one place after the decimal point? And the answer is 4.3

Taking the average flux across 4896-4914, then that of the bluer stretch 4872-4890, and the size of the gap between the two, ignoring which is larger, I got 1.3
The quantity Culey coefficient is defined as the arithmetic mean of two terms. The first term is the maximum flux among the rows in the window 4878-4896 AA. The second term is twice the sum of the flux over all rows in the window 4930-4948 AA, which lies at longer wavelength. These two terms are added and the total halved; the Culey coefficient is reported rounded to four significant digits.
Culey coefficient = 122.7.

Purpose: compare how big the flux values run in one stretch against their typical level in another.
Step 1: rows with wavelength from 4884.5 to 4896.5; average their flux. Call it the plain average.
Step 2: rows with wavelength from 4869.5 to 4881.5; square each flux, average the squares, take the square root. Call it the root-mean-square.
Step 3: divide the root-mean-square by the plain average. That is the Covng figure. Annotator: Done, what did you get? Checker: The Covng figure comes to 0.98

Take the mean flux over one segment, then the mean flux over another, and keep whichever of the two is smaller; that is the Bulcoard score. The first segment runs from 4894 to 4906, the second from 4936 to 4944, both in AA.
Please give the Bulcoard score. 18.5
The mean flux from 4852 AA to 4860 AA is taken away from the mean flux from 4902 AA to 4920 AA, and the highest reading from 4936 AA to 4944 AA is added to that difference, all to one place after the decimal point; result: 18.3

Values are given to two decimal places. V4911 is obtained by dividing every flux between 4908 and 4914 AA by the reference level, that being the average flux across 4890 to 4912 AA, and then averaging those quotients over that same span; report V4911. 1.02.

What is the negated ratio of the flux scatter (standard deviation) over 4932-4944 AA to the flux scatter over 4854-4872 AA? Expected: -0.5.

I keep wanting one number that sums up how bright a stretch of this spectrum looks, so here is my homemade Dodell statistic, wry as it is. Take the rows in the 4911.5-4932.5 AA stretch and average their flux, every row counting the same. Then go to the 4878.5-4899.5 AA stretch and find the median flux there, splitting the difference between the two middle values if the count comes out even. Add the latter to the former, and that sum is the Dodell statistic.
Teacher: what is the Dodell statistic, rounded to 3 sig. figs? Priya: 36.6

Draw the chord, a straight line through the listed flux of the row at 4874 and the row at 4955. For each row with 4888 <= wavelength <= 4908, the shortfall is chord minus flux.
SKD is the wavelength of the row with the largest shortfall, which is 4892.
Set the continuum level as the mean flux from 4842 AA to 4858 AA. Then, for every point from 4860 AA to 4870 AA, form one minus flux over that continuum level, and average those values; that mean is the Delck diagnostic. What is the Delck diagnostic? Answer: 0.050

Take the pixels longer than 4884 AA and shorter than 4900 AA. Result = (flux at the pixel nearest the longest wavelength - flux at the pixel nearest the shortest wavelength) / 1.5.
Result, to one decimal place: 1.0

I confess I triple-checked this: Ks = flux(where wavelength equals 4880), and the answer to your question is 18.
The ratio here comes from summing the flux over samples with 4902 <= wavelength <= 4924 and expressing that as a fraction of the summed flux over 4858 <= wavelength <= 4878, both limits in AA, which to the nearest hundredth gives 1.04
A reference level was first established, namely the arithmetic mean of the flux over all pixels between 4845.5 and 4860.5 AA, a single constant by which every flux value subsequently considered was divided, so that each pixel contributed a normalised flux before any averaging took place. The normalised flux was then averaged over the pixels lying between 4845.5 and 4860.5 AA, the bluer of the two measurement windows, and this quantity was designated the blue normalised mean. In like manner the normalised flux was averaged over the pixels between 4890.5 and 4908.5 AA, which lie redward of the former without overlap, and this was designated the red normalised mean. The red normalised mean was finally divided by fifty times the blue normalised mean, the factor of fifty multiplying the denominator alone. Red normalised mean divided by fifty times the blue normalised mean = 0.0194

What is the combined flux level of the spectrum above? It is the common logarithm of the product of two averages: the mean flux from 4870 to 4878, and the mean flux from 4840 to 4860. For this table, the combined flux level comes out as 2.488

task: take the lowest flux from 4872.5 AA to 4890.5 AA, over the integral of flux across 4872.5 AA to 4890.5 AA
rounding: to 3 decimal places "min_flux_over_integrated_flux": 0.052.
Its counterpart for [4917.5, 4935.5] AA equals 0.050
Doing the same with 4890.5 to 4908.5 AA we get 0.050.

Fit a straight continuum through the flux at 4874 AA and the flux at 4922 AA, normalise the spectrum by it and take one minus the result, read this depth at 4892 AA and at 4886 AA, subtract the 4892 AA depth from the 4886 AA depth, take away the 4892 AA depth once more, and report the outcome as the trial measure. -0.11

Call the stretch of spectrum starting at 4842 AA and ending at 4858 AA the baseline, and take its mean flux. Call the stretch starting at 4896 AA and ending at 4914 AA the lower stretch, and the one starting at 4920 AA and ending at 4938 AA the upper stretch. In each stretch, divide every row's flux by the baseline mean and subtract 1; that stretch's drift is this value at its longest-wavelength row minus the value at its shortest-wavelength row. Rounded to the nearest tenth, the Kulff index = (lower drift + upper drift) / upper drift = 0.7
